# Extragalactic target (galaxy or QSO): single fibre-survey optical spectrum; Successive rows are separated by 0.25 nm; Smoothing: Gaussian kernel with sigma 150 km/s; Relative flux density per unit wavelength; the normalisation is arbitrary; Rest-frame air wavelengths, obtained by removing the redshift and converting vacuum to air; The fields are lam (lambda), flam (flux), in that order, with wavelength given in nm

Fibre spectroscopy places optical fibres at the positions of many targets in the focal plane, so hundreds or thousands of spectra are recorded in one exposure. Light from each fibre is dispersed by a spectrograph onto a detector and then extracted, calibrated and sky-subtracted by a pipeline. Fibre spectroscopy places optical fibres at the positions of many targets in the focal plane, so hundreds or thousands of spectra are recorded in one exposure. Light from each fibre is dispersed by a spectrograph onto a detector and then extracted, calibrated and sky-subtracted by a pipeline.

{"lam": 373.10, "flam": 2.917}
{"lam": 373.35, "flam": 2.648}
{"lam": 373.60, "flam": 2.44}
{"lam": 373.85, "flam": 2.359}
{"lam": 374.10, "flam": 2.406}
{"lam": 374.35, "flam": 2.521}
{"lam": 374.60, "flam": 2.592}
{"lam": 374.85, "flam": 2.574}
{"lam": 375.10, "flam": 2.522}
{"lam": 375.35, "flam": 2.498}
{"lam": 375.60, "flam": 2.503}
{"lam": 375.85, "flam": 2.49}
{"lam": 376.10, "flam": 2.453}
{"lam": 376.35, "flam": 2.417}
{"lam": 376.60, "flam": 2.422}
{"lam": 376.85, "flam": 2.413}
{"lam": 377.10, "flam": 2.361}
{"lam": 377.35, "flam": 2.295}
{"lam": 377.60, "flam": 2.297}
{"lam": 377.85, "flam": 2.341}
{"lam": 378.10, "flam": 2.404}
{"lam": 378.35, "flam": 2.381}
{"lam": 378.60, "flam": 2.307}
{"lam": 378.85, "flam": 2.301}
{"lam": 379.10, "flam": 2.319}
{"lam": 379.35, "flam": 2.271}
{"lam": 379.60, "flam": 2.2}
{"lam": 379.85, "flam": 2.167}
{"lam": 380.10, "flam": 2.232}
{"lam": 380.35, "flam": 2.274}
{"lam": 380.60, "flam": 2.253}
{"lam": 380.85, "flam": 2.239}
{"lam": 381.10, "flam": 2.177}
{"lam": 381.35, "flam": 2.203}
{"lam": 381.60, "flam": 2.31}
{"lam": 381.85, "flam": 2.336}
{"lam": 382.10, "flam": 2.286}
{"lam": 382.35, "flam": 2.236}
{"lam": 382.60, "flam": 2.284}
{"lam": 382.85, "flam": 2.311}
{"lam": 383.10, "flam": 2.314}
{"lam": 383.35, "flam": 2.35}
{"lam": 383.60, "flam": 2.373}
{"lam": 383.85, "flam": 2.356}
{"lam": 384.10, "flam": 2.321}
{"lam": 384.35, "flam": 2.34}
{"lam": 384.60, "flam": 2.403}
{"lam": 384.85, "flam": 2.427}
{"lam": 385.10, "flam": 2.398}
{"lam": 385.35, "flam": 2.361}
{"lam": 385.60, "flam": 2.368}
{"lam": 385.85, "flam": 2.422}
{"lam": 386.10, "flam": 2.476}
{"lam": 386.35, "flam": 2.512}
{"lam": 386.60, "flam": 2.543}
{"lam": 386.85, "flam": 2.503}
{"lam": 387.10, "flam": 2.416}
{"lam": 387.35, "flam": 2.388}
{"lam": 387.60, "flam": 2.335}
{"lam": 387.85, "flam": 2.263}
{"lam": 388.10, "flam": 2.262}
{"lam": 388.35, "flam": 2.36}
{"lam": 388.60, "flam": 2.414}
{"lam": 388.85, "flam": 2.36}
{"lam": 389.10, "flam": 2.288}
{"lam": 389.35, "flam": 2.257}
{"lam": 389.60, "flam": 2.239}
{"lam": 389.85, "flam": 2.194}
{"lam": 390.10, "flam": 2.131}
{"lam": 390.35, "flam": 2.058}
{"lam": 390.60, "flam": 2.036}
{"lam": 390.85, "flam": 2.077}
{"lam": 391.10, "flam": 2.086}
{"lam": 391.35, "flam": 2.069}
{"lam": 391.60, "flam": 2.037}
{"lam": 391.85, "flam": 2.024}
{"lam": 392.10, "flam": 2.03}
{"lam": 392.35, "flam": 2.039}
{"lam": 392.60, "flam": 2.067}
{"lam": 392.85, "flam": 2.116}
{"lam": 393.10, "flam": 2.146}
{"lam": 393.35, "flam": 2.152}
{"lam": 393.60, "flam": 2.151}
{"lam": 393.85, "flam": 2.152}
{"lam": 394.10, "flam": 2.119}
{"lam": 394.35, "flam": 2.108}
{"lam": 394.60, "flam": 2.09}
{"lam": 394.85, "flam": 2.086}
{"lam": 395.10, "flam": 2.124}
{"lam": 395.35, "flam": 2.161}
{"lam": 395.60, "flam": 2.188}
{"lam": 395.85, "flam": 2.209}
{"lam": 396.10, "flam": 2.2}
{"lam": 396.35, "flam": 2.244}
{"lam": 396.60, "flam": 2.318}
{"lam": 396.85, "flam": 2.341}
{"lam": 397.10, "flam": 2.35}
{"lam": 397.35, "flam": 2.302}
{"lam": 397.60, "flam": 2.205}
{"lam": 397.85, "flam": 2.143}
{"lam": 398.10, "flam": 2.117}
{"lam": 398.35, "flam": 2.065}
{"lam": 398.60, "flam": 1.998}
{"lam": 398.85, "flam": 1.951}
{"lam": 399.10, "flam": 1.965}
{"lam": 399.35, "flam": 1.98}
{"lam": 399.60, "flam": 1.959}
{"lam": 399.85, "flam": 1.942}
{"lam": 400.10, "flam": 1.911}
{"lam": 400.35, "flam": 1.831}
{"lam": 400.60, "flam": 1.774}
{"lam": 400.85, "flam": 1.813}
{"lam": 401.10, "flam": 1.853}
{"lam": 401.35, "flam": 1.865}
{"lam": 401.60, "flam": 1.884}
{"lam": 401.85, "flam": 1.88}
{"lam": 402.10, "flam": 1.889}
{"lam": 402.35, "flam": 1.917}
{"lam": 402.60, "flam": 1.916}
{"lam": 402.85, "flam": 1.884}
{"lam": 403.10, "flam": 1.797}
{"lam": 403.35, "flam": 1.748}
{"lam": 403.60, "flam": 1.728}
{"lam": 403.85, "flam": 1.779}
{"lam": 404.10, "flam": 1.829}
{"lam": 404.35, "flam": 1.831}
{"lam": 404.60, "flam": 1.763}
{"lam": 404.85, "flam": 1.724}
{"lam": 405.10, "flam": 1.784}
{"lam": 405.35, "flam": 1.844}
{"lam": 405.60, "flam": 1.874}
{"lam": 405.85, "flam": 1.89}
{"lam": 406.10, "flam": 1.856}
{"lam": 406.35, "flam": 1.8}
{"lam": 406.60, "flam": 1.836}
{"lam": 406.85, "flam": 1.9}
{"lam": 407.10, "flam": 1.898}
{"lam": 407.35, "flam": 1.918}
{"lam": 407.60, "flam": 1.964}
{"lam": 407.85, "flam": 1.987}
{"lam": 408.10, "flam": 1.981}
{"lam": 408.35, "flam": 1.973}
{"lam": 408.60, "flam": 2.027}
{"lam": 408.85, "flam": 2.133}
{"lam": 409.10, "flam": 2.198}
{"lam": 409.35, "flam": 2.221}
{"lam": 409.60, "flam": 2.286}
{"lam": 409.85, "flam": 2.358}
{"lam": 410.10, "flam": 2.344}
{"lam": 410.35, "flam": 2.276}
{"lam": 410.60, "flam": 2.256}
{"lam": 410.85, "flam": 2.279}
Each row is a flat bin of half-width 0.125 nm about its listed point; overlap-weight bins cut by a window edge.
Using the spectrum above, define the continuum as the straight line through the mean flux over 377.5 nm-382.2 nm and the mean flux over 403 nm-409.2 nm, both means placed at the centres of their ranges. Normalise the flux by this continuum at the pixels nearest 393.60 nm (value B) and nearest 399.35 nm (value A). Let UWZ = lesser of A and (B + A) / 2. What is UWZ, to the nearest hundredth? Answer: 1.00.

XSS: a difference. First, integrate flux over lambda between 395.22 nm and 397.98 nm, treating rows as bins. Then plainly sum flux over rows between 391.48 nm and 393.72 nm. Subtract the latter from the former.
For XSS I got -13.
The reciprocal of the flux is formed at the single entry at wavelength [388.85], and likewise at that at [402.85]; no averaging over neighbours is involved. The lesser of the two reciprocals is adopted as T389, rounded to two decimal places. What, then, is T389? 0.42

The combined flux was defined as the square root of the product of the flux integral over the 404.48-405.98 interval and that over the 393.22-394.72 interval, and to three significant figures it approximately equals 2.95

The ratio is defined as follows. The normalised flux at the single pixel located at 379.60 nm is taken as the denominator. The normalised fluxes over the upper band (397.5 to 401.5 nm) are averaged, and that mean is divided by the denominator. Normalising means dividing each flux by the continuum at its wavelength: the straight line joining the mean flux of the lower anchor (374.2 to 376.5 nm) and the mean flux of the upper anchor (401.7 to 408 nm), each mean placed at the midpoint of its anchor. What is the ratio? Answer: 1.09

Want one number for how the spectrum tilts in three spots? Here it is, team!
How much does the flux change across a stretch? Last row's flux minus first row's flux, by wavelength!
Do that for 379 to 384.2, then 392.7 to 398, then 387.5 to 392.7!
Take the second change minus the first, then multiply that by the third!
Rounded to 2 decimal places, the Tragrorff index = -0.01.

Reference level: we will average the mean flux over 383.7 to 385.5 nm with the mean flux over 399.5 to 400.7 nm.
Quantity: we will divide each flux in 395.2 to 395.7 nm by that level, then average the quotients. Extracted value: 1.02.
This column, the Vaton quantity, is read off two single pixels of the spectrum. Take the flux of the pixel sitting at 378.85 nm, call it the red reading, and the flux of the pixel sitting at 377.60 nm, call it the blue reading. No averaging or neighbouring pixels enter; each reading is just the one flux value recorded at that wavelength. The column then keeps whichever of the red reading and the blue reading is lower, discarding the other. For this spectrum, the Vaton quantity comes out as 2.30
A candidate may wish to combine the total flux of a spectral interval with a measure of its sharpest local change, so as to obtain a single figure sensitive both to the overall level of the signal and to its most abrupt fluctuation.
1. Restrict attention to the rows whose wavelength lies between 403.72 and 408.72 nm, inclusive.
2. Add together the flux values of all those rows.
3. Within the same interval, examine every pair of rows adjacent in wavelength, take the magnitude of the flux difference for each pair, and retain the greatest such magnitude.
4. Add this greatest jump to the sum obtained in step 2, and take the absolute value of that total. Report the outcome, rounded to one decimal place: 37.5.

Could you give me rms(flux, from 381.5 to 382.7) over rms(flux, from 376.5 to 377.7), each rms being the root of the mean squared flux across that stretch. 0.97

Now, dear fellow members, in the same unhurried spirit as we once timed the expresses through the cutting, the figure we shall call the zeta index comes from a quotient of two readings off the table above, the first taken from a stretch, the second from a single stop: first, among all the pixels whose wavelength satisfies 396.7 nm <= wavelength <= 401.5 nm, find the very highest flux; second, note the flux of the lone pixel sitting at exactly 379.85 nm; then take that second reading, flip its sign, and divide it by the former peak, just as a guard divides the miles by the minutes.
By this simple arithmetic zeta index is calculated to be -0.92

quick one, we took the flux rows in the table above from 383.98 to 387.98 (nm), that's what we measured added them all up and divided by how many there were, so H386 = 2.40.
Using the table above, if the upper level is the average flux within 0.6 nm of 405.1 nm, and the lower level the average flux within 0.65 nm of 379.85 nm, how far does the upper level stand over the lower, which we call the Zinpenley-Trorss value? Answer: -0.43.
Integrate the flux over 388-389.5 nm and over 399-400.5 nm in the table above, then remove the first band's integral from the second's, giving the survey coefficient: -0.59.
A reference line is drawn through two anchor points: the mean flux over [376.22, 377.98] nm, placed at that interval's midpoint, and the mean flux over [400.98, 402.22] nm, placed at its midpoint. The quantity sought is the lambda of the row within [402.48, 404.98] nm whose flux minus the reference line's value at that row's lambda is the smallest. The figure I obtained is 403.60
